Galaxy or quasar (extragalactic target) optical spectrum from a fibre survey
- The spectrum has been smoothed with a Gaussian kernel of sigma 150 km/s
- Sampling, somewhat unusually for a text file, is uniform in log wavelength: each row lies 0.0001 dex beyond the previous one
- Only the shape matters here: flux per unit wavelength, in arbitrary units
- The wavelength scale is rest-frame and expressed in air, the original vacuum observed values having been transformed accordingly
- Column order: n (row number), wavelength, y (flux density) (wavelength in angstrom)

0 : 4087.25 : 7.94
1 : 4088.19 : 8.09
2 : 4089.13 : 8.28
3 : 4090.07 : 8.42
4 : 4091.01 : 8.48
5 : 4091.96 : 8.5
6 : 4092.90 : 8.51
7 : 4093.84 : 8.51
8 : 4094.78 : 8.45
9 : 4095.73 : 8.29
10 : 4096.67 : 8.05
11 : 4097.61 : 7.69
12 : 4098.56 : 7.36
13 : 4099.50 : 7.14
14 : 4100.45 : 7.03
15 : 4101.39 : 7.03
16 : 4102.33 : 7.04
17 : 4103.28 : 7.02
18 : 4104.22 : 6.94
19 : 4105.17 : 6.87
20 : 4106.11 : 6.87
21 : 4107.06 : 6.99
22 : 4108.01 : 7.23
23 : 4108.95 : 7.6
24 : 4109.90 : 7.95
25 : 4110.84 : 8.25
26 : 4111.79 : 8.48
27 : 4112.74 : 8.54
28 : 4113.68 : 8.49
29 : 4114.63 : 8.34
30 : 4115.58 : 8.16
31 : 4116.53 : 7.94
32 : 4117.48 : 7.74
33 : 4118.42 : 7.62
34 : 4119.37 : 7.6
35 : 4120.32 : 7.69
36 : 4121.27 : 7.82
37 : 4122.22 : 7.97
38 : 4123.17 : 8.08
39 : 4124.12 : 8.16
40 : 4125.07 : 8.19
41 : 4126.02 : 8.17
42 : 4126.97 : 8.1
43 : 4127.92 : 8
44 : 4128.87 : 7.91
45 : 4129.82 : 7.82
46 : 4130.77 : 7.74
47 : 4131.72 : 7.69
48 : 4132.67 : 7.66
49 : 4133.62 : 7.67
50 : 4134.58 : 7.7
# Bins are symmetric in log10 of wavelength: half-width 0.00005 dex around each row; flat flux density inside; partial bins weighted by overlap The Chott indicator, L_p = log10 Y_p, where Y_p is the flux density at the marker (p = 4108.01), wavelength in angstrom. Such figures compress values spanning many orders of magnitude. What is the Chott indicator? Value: 0.859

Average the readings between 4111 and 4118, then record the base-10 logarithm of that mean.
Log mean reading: 0.916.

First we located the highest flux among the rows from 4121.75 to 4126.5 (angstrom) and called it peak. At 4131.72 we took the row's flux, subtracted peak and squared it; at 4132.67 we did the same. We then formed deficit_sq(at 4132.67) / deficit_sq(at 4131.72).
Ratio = 1.1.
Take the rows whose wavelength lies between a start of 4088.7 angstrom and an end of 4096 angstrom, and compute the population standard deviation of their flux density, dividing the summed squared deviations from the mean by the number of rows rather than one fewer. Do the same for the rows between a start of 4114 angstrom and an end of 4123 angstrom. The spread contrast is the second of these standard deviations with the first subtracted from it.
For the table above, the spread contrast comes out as 0.15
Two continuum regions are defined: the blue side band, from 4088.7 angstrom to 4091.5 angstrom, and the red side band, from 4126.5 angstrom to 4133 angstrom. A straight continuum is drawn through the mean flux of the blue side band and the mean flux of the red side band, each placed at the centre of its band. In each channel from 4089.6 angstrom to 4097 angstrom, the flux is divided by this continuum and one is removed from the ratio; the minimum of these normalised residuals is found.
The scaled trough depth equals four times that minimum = -0.1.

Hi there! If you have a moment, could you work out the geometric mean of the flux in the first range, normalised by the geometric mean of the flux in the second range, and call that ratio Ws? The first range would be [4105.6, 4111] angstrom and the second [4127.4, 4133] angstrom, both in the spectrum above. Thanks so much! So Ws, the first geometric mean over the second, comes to 0.96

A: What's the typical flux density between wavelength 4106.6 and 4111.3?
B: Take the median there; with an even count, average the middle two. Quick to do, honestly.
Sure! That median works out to 7.6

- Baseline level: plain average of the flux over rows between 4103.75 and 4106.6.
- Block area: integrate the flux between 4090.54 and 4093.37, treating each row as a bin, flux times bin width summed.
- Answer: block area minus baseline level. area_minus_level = 17.1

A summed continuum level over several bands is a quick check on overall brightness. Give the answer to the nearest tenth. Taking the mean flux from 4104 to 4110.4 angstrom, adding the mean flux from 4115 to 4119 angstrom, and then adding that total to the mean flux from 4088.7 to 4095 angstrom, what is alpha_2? 23.5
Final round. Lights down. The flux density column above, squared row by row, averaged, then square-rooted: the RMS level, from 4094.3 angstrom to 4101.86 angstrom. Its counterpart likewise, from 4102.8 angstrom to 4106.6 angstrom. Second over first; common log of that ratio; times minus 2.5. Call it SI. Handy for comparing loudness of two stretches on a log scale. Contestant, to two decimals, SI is 0.11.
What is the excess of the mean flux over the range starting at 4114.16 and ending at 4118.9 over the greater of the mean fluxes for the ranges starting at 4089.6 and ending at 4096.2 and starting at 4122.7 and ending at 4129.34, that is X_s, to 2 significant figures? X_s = -0.49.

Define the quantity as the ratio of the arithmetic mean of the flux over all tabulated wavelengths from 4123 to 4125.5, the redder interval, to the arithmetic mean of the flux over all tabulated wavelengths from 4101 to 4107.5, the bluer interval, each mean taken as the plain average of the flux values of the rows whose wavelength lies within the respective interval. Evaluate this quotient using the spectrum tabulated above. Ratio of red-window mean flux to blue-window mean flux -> 1.17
